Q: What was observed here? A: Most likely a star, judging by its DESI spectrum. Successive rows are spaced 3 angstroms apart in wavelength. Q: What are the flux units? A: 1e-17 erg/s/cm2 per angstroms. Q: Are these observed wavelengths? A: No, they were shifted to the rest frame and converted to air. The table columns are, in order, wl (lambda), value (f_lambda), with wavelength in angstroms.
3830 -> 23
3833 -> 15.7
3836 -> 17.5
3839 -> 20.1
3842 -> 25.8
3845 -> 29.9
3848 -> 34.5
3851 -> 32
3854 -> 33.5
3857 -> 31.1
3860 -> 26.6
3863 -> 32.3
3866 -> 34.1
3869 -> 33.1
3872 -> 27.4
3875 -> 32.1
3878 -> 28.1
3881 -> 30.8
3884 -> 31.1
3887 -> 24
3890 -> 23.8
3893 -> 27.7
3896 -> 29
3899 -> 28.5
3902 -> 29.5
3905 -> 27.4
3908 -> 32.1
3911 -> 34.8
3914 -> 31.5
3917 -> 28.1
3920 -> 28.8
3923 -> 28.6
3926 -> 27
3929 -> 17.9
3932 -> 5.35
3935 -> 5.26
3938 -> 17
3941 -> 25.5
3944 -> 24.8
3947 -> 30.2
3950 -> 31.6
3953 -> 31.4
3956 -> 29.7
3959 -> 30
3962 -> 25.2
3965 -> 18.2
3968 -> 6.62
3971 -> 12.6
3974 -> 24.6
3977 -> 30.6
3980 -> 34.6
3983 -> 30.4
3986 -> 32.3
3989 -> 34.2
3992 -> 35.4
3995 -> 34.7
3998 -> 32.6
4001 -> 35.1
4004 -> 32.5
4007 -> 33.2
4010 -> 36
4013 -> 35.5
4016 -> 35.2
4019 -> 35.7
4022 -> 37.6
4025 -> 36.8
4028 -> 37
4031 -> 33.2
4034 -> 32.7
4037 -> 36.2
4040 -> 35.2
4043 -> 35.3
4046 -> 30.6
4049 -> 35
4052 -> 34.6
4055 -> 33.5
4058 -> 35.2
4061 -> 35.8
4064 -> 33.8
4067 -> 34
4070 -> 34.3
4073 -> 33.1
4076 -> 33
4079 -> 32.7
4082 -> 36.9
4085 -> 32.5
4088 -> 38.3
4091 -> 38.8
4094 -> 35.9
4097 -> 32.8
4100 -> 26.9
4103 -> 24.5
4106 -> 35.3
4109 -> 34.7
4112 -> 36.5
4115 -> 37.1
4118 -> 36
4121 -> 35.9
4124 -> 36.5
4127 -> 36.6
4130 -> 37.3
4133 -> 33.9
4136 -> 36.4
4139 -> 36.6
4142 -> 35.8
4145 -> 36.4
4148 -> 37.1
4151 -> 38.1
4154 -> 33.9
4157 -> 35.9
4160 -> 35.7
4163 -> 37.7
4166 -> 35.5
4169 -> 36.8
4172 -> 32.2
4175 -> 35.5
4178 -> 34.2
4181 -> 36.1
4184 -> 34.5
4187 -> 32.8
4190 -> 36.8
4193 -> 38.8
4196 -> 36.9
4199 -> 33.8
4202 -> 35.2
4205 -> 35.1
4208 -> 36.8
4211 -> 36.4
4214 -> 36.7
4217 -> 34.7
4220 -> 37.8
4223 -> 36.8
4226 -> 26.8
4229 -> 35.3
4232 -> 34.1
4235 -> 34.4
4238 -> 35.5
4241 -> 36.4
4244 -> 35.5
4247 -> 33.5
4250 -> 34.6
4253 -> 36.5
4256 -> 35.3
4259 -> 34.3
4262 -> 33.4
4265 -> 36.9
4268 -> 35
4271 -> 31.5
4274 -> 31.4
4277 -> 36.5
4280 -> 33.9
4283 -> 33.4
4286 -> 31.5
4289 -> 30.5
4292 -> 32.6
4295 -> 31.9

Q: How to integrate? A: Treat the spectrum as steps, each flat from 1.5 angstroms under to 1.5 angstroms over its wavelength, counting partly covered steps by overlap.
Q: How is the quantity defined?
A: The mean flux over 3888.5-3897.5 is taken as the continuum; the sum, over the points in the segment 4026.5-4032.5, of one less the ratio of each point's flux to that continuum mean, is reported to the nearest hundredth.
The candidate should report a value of -0.62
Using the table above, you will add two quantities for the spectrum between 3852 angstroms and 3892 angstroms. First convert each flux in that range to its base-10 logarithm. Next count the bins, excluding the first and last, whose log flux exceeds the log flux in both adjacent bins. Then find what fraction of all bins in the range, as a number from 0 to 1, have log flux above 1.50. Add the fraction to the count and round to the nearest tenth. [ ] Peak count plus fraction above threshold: 3.4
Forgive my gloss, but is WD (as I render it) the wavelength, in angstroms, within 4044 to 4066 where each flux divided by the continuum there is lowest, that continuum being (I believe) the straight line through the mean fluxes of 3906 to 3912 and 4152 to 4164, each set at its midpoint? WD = 4046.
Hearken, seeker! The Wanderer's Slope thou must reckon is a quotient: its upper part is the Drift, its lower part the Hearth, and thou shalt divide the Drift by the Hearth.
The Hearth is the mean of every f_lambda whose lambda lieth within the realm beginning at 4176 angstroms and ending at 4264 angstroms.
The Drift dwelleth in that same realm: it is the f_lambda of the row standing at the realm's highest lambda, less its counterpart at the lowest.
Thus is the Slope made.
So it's -0.02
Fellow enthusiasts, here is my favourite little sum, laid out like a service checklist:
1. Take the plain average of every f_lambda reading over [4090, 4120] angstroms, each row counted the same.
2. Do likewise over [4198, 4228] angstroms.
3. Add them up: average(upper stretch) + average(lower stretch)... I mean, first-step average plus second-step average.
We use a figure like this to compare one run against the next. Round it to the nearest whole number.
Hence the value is 69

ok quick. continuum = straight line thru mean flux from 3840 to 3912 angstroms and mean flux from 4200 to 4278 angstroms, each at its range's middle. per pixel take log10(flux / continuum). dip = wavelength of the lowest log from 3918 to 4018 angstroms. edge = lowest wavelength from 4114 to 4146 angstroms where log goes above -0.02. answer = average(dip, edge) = 4025.0 angstroms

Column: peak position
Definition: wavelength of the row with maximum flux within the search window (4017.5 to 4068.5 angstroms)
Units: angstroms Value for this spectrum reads 4022 angstroms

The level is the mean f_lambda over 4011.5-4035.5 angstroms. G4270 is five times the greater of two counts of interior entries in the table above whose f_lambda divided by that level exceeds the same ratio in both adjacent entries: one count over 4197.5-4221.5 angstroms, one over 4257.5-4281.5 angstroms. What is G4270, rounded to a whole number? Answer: 15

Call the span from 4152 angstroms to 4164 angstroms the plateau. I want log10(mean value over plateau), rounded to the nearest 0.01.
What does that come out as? 1.55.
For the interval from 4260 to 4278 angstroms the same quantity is 1.53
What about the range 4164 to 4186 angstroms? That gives 1.54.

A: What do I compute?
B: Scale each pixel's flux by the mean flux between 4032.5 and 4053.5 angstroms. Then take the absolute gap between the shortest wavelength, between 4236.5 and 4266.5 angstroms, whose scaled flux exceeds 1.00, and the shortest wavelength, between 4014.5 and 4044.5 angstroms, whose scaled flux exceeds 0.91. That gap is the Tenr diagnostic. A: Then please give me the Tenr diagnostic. 222 angstroms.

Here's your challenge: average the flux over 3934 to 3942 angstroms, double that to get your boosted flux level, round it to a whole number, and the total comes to 32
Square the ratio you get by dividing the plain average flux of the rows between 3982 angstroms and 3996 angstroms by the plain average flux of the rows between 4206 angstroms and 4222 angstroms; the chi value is 0.84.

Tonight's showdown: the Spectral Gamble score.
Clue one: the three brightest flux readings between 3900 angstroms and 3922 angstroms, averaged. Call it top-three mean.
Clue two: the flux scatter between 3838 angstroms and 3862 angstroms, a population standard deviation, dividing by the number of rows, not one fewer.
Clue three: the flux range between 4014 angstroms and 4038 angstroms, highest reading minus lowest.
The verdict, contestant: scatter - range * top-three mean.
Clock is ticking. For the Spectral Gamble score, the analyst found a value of -156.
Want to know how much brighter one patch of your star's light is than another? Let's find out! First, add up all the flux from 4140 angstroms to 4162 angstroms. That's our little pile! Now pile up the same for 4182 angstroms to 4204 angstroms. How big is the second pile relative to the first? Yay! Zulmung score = 0.98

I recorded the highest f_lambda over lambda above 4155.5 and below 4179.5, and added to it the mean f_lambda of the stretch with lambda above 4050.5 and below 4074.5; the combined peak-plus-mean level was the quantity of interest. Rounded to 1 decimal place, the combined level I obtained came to 72.0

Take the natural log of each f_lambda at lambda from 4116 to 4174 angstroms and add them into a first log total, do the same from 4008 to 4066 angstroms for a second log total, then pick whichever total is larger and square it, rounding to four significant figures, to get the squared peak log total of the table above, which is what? 4635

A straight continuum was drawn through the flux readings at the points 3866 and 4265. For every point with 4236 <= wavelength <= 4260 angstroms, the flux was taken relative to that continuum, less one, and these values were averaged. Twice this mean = -0.086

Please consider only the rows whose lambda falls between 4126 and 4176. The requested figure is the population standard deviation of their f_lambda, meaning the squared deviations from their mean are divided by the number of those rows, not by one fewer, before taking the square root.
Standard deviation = 1.5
